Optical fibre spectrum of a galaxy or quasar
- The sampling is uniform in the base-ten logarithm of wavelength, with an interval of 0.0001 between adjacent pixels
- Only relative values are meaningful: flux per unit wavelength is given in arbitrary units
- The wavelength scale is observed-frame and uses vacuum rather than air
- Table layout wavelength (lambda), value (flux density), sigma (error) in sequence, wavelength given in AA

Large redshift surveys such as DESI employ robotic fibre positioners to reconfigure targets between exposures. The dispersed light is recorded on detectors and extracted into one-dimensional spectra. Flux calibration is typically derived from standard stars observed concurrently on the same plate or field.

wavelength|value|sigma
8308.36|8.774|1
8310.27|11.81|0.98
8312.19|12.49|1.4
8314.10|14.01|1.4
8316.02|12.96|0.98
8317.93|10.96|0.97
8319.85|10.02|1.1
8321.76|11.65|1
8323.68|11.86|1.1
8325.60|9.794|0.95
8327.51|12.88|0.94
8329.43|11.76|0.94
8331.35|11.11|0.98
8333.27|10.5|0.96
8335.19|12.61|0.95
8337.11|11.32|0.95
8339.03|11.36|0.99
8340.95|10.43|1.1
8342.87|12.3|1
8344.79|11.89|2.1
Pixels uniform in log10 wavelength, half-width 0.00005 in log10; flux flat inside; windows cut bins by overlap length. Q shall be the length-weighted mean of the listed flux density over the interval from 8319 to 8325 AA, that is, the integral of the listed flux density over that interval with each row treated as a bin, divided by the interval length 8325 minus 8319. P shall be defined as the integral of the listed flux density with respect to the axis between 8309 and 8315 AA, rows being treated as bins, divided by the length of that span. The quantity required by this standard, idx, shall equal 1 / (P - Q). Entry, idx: 1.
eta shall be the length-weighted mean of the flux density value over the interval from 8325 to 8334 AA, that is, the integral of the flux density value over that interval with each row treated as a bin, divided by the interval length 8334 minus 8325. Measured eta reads 11.3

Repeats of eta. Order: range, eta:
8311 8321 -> 12.1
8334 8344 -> 11.6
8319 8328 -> 11.2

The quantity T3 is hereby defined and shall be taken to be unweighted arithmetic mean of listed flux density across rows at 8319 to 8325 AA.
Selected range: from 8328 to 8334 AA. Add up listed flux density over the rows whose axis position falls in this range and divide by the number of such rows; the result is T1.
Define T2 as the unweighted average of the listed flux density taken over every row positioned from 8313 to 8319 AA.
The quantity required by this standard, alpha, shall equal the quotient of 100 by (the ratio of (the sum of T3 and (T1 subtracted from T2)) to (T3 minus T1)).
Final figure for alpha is 0.4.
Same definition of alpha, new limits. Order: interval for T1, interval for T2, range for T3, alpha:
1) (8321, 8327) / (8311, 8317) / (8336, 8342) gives -0.5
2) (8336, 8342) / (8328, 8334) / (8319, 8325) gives 1.2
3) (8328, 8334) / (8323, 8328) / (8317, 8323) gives -2.2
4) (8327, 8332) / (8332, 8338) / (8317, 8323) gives -10.0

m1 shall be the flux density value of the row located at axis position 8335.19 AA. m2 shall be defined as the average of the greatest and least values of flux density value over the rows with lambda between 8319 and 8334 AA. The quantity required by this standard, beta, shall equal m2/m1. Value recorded 0.90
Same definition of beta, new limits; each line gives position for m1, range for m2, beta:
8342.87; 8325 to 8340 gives 0.92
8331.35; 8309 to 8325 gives 1.08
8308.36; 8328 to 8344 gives 1.31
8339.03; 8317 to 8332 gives 1.00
